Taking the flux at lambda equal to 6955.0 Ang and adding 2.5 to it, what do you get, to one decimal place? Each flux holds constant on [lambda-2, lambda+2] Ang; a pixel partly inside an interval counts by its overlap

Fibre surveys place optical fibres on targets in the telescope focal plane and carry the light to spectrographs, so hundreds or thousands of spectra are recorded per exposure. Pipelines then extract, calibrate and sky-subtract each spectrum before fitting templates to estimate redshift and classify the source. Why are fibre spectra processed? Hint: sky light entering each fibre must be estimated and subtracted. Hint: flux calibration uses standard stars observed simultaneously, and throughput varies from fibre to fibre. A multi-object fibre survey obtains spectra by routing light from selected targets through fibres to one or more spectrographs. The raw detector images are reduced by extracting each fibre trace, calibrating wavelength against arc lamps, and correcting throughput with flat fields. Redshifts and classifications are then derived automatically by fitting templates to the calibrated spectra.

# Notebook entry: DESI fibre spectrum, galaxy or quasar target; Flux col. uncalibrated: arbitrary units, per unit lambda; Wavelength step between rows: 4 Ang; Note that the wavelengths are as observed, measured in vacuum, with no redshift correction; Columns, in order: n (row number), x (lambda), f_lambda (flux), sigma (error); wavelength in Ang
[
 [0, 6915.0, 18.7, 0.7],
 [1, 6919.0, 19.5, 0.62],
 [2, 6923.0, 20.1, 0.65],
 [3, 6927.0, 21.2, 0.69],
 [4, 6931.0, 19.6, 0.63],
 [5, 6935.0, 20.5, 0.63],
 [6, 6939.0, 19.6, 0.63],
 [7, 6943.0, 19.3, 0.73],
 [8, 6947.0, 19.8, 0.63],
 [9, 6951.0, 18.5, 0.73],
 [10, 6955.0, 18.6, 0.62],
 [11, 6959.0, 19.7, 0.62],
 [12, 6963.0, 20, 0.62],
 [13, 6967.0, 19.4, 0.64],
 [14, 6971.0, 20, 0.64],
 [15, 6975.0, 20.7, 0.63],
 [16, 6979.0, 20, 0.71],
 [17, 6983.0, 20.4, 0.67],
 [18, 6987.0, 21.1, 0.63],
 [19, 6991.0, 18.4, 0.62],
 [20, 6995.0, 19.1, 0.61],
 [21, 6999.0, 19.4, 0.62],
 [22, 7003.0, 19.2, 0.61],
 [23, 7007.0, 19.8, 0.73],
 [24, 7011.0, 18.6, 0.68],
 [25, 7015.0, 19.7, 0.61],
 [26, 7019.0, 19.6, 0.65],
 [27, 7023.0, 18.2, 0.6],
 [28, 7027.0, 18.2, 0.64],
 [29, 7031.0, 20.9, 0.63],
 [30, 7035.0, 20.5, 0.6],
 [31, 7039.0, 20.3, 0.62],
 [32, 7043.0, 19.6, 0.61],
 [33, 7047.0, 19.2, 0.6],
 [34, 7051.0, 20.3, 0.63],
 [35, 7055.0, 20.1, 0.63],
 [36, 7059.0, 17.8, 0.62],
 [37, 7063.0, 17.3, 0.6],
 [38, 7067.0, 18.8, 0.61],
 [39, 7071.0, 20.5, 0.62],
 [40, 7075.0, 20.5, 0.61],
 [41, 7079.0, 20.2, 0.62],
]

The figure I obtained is 21.1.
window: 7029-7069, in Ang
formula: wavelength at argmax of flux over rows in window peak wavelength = 7031.0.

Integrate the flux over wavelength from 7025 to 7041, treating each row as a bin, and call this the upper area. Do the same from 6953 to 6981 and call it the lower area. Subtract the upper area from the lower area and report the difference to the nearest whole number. 234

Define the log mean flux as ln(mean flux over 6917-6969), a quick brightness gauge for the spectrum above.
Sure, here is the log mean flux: 2.98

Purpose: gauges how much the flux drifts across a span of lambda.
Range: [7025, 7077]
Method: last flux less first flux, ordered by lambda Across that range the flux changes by 2.3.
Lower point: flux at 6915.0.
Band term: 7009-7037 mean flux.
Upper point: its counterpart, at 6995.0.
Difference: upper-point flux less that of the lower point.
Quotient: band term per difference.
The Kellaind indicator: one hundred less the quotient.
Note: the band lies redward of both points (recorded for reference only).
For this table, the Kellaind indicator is 52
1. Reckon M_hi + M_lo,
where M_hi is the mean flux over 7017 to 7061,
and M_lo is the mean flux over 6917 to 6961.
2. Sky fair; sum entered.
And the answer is 39.2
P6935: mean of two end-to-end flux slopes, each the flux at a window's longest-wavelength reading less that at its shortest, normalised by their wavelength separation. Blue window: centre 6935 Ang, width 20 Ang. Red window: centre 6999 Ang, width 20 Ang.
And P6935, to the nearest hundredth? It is -0.02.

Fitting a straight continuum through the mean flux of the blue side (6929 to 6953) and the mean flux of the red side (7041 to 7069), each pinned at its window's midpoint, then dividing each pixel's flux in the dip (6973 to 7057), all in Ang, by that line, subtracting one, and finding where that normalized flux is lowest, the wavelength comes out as 7023.0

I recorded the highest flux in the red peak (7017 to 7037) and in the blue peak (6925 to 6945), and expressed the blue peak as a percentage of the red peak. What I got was 101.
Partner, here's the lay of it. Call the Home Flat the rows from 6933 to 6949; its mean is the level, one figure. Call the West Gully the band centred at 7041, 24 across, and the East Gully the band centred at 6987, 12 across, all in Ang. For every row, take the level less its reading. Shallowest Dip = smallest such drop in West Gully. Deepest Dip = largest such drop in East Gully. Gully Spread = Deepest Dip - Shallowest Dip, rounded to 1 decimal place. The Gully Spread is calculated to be 2.5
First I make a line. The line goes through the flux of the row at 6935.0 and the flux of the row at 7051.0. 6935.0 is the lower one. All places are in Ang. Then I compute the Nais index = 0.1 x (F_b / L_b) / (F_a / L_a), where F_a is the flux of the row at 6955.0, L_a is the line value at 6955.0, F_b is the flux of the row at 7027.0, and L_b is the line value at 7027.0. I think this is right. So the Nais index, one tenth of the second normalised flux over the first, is 0.0984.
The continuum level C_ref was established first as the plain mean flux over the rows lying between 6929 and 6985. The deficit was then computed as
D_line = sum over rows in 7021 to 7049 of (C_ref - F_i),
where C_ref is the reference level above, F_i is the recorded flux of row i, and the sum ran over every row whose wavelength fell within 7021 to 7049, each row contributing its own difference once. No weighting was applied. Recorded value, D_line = 1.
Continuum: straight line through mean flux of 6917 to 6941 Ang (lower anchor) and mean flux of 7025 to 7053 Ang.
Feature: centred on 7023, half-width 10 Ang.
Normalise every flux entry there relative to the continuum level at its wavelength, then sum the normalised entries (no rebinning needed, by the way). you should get 4.86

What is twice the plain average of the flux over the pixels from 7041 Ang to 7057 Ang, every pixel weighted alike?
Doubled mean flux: 39.6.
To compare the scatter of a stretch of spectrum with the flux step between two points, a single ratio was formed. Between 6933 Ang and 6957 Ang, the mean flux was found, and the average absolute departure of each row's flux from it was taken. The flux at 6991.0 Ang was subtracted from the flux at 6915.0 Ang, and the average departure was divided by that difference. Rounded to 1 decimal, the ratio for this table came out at 1.9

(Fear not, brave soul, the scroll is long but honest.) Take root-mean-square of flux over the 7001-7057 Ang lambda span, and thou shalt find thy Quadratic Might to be 19.60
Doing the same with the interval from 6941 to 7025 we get 19.51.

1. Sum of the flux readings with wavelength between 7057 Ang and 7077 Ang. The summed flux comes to 95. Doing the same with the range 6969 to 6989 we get 102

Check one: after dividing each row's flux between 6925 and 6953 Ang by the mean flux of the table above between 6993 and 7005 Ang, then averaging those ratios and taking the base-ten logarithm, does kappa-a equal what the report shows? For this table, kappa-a 0.012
